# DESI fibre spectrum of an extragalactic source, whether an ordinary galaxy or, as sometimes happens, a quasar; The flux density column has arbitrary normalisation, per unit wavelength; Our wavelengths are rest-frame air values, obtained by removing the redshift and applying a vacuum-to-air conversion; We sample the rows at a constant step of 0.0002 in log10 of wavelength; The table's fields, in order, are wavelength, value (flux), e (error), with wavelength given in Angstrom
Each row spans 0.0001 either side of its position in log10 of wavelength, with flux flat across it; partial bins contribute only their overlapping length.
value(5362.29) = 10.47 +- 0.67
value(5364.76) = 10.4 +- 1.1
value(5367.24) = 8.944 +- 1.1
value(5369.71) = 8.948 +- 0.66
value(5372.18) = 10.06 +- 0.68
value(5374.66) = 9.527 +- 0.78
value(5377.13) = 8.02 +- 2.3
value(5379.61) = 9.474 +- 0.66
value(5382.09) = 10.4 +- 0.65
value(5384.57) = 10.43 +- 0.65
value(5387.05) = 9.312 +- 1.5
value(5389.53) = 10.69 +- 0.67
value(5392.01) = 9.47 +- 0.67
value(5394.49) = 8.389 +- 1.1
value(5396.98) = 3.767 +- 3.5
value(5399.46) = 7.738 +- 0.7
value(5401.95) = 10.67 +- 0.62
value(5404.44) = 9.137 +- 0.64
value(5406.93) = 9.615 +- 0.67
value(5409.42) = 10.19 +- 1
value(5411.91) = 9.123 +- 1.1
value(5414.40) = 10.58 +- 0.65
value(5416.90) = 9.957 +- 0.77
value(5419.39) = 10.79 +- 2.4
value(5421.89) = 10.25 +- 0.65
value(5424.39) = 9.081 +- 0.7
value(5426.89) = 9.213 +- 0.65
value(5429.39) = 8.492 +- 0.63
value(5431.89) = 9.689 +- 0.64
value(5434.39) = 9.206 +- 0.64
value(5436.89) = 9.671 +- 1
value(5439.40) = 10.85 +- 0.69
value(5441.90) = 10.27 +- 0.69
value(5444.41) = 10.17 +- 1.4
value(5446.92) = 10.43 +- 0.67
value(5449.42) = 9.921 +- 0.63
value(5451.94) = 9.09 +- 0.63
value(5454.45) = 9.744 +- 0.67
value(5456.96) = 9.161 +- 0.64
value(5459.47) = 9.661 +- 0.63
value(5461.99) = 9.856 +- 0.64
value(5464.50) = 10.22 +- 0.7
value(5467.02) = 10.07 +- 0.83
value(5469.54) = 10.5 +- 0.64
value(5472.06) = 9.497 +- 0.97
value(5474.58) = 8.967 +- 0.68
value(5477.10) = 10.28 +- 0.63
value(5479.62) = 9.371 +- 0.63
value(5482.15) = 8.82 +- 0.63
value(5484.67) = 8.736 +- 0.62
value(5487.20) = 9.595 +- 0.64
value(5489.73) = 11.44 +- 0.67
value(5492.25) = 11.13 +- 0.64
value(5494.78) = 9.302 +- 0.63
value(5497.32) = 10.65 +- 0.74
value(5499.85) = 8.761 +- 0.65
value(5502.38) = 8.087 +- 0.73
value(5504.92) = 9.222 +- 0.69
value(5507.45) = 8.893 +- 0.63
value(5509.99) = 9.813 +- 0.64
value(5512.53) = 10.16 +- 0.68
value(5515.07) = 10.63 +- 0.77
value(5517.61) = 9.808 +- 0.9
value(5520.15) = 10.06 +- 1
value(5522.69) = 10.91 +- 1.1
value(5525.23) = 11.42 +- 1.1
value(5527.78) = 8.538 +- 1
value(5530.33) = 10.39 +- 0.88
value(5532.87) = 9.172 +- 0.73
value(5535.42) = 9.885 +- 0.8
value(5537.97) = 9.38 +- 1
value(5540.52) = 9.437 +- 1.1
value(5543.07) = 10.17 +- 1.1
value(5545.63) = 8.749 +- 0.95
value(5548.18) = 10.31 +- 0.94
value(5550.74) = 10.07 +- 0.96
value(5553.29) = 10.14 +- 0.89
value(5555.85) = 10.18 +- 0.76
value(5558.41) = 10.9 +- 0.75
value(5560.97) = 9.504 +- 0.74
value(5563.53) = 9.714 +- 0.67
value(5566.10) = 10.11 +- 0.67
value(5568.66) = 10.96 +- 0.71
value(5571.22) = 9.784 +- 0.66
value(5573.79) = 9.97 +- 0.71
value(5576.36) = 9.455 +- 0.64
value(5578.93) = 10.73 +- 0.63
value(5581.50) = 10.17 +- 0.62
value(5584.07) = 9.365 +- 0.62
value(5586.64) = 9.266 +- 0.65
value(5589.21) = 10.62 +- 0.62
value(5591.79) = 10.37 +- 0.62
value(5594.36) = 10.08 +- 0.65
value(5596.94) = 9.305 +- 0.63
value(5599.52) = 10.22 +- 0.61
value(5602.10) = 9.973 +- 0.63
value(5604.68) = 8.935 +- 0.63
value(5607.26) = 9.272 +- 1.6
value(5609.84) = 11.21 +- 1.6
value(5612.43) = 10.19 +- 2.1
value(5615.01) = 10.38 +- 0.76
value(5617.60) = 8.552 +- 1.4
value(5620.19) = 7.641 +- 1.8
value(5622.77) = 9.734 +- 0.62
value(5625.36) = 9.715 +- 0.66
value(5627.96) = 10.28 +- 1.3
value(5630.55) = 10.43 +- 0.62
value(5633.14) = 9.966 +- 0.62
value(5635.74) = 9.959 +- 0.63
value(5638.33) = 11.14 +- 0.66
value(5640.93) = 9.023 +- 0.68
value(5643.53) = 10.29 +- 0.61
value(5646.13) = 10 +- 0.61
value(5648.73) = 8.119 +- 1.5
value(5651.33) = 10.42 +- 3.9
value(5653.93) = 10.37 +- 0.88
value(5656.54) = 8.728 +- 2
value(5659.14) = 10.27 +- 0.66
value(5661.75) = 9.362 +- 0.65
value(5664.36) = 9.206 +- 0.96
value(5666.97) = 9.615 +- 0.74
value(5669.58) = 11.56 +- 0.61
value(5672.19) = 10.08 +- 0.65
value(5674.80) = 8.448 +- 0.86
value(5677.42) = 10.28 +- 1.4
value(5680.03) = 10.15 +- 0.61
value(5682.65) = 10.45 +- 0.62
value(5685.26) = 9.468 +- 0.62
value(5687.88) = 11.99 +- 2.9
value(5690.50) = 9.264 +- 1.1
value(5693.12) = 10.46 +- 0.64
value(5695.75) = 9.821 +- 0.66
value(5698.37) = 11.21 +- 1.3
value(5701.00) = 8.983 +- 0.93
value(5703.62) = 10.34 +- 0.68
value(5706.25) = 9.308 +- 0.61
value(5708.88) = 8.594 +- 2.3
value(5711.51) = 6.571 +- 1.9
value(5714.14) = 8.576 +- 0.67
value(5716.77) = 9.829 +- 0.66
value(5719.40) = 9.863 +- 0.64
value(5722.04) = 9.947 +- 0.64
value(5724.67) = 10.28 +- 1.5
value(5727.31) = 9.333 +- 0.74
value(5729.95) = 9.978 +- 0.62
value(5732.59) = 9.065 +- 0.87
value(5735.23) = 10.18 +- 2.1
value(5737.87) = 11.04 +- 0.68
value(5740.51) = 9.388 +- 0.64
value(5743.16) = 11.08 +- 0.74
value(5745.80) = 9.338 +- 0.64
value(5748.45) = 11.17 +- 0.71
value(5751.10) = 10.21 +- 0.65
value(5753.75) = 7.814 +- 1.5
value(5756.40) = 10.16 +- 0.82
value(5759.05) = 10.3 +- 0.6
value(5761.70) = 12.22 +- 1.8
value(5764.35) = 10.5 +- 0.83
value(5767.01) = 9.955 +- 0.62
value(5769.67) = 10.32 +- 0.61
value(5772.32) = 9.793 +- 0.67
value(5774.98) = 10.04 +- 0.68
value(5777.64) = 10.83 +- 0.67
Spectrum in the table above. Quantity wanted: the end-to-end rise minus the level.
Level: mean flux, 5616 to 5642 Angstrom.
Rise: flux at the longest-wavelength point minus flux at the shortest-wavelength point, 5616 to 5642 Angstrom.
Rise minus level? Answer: -9.2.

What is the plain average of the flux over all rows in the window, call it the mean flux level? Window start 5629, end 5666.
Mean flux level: 9.81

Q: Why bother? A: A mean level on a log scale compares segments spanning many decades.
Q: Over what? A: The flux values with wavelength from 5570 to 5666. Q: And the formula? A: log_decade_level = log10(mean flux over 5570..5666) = 0.99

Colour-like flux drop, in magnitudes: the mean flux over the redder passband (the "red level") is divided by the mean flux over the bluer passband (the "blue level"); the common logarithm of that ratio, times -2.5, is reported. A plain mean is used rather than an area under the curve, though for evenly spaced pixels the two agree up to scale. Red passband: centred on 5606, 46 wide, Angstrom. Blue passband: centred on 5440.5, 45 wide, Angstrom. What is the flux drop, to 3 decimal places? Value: 0.003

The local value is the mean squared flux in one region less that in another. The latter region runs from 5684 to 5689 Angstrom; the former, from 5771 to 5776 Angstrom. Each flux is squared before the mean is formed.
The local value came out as -18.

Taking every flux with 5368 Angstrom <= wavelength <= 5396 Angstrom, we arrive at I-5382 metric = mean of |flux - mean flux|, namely 0.6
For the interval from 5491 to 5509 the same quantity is 0.8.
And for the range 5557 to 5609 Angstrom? 0.5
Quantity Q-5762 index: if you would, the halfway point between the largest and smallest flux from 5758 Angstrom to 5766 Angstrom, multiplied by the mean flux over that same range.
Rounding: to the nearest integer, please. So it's 124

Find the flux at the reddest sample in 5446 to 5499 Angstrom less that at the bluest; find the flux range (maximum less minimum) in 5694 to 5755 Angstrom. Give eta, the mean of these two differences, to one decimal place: 2.4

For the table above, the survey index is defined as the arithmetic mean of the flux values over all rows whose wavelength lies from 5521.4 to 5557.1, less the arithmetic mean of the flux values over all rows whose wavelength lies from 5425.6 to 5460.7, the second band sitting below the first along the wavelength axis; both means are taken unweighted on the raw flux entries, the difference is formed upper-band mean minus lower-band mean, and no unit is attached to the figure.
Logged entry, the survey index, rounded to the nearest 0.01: 0.23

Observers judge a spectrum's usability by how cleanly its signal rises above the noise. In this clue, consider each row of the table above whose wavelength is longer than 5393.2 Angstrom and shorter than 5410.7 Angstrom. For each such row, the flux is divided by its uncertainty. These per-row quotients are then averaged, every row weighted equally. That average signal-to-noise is 11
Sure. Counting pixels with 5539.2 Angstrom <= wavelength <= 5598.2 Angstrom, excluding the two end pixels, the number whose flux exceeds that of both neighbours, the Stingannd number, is 7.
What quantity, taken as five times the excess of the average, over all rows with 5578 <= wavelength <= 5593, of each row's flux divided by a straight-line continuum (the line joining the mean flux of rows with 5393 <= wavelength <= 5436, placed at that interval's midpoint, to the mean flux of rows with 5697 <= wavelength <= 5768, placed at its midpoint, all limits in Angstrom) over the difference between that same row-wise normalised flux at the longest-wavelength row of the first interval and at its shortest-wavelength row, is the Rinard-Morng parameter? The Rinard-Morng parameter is 5.5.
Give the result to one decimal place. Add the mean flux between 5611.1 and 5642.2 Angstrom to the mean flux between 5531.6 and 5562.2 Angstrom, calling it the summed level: 19.6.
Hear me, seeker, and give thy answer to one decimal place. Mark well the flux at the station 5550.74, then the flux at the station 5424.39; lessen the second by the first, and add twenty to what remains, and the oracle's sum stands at 19.0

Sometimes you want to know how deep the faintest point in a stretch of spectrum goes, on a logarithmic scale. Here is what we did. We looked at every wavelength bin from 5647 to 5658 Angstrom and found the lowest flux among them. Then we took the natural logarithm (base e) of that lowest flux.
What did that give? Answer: 2.09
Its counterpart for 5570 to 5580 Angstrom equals 2.25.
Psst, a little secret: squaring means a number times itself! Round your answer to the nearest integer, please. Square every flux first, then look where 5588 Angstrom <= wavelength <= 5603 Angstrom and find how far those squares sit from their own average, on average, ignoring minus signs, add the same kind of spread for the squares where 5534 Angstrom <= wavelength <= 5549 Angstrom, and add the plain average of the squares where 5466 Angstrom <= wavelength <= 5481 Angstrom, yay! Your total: 111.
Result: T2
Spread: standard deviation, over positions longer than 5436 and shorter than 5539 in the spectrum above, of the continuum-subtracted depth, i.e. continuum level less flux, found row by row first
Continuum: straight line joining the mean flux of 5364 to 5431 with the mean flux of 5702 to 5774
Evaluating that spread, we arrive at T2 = 0.8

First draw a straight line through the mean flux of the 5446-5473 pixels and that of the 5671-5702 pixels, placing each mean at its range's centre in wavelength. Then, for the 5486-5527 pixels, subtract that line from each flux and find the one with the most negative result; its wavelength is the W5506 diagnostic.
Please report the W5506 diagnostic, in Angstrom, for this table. 5502.38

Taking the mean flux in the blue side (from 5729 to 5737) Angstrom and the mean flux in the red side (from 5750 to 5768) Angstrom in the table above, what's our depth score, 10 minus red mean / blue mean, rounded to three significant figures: 8.96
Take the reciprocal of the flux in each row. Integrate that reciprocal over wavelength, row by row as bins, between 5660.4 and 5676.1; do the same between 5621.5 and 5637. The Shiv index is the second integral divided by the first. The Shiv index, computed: 0.95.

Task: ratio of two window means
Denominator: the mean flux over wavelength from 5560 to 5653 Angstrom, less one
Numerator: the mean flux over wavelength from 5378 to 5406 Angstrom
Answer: 1.02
